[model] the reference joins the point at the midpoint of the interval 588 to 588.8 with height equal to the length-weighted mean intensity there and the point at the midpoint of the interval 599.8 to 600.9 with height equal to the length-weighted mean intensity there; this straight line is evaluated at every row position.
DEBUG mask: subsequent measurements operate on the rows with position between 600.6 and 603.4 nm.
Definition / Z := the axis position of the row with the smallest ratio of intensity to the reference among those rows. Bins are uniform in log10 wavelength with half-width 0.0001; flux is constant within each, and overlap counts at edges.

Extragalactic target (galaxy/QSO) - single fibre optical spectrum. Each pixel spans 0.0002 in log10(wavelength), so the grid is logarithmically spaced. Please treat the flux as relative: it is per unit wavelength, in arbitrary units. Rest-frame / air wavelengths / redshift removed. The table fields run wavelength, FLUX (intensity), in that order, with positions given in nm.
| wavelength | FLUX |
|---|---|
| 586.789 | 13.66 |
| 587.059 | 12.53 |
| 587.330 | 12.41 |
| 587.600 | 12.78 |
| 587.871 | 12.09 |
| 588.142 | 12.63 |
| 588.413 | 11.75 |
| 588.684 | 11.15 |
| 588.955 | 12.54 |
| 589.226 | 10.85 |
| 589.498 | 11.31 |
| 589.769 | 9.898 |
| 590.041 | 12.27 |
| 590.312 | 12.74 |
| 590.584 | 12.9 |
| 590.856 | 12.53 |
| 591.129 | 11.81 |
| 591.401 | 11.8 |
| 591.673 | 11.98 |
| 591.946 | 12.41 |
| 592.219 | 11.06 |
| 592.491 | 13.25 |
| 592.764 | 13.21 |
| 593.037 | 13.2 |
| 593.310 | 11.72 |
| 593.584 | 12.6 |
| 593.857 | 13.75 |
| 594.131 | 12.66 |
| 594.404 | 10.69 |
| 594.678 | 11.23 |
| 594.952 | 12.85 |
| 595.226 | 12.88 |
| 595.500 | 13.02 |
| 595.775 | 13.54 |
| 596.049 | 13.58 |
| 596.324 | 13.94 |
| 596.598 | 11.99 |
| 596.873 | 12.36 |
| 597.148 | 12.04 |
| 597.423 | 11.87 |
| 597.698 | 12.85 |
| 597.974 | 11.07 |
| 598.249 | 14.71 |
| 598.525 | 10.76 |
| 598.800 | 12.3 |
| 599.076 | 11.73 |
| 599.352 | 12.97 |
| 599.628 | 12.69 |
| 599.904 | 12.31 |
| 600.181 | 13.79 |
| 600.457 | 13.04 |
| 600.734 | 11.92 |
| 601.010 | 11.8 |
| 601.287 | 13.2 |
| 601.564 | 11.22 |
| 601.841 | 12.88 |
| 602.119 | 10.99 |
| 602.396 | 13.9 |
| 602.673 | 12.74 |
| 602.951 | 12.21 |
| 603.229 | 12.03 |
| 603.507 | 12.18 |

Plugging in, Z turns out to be 602.119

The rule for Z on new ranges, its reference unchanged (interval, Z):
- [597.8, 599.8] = 598.525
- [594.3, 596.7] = 594.404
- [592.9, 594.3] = 593.310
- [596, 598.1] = 597.974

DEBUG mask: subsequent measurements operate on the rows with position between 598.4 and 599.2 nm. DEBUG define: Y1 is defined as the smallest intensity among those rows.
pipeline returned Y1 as 10.76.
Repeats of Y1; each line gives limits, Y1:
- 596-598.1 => 11.07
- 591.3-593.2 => 11.06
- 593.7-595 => 10.69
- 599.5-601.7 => 11.22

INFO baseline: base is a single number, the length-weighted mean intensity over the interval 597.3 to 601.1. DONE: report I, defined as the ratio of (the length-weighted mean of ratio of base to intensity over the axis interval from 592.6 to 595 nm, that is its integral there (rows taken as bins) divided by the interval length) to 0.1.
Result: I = 10.1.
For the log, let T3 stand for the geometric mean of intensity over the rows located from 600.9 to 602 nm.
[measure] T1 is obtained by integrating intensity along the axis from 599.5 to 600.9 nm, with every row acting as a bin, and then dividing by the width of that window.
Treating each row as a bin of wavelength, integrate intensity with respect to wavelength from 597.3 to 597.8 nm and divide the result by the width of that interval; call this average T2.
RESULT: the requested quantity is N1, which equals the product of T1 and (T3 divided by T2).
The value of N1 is 12.6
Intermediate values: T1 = 12.7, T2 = 12.3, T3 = 12.2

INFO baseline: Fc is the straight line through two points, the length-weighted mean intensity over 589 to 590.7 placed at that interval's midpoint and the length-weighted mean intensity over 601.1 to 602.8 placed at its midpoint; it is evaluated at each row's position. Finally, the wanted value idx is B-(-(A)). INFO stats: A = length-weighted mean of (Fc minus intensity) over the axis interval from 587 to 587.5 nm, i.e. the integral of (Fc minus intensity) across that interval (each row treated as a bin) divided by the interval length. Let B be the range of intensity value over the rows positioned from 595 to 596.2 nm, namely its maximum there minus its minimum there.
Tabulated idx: -0.2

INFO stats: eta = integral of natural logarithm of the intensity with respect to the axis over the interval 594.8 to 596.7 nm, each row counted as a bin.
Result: 4.89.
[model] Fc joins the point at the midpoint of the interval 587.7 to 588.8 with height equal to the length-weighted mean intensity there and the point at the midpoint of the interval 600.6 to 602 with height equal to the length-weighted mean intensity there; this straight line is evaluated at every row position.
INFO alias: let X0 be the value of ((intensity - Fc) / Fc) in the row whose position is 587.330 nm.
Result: 0.041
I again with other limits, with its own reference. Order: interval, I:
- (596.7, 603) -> 10.1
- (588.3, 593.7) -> 10.4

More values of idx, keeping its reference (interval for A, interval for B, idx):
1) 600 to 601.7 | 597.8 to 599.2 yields 3.9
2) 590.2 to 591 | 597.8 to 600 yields 3.0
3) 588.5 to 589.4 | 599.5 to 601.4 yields 2.1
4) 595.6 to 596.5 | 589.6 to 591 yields 1.5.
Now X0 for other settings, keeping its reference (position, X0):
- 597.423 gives -0.020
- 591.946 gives 0.033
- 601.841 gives 0.056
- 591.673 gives -0.002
